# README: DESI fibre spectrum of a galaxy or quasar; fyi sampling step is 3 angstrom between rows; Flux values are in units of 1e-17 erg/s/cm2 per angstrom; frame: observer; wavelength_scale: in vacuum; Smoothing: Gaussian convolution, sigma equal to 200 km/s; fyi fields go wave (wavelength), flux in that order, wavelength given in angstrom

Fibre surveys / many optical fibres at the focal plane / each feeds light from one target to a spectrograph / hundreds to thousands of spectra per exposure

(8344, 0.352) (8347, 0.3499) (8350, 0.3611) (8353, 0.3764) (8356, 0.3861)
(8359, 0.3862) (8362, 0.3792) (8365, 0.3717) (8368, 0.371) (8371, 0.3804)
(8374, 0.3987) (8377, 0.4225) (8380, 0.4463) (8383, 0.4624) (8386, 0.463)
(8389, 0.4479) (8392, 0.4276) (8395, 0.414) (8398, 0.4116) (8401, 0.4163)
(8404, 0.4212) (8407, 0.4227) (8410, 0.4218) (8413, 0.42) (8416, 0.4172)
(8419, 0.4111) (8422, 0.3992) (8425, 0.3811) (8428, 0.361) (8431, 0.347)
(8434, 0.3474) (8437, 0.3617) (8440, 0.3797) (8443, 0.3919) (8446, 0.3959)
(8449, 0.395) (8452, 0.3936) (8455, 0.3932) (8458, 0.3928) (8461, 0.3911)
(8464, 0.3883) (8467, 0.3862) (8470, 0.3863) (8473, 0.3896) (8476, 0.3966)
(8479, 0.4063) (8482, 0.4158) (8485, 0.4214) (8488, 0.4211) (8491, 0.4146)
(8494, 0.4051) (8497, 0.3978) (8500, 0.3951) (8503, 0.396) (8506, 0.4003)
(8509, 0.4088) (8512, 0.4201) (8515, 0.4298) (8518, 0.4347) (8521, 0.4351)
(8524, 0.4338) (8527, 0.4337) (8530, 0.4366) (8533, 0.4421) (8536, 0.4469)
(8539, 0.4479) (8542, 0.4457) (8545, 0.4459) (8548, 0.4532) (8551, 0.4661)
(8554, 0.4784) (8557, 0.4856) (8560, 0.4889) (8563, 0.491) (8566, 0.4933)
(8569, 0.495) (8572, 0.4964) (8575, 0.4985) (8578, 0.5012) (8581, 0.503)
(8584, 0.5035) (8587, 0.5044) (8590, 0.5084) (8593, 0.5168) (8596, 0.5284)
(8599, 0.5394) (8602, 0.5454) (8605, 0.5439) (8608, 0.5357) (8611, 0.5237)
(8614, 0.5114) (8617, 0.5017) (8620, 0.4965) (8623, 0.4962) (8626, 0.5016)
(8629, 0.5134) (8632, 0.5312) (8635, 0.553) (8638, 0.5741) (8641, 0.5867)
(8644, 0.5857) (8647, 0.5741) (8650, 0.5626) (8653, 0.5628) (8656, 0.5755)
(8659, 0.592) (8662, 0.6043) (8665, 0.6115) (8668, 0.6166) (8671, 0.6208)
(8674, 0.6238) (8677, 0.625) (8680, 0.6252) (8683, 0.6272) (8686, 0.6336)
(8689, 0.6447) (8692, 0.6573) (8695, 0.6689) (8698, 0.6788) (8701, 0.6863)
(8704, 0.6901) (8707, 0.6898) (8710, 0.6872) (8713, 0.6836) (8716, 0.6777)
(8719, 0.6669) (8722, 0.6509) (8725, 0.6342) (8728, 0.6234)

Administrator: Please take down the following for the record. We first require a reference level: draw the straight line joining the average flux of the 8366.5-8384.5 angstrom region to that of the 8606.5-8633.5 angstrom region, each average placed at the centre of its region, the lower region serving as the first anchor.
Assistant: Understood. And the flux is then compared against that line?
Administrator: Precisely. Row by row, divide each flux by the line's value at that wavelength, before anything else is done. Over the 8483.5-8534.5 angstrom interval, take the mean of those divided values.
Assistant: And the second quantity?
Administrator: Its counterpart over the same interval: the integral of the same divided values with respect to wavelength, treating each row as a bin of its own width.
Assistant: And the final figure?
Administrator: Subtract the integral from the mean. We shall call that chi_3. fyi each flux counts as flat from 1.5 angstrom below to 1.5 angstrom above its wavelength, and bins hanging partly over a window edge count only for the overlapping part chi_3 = -44.8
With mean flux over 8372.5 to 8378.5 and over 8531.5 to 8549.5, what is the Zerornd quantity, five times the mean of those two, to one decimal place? 2.1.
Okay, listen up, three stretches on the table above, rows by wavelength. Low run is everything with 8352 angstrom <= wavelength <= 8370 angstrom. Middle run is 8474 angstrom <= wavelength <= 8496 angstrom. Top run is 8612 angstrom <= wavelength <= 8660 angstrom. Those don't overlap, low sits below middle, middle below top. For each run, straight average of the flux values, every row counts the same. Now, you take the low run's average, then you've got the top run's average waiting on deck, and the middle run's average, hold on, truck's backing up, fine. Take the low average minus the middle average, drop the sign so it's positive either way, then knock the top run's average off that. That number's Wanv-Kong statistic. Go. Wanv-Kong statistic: -0.512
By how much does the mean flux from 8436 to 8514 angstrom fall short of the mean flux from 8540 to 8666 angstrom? 0.12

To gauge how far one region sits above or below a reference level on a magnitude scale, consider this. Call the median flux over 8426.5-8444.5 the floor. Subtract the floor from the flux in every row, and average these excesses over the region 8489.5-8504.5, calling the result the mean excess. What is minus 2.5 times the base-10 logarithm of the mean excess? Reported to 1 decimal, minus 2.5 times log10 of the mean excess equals 3.5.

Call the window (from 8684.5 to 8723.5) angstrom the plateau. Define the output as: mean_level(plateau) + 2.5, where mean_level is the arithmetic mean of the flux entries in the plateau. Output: 3.17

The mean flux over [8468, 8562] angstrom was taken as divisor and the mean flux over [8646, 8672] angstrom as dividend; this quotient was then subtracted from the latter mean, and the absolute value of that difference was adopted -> 0.79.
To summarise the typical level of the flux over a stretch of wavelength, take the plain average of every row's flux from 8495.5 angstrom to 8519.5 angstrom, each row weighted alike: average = 0.41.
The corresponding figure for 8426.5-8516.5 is 0.39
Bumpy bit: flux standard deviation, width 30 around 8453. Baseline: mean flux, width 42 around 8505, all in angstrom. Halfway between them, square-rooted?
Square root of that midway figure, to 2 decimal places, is 0.46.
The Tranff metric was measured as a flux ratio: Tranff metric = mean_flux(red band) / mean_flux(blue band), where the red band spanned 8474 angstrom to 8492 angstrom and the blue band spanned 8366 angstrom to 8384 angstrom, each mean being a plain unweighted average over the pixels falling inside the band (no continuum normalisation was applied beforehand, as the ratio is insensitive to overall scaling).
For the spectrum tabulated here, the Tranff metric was 1.00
